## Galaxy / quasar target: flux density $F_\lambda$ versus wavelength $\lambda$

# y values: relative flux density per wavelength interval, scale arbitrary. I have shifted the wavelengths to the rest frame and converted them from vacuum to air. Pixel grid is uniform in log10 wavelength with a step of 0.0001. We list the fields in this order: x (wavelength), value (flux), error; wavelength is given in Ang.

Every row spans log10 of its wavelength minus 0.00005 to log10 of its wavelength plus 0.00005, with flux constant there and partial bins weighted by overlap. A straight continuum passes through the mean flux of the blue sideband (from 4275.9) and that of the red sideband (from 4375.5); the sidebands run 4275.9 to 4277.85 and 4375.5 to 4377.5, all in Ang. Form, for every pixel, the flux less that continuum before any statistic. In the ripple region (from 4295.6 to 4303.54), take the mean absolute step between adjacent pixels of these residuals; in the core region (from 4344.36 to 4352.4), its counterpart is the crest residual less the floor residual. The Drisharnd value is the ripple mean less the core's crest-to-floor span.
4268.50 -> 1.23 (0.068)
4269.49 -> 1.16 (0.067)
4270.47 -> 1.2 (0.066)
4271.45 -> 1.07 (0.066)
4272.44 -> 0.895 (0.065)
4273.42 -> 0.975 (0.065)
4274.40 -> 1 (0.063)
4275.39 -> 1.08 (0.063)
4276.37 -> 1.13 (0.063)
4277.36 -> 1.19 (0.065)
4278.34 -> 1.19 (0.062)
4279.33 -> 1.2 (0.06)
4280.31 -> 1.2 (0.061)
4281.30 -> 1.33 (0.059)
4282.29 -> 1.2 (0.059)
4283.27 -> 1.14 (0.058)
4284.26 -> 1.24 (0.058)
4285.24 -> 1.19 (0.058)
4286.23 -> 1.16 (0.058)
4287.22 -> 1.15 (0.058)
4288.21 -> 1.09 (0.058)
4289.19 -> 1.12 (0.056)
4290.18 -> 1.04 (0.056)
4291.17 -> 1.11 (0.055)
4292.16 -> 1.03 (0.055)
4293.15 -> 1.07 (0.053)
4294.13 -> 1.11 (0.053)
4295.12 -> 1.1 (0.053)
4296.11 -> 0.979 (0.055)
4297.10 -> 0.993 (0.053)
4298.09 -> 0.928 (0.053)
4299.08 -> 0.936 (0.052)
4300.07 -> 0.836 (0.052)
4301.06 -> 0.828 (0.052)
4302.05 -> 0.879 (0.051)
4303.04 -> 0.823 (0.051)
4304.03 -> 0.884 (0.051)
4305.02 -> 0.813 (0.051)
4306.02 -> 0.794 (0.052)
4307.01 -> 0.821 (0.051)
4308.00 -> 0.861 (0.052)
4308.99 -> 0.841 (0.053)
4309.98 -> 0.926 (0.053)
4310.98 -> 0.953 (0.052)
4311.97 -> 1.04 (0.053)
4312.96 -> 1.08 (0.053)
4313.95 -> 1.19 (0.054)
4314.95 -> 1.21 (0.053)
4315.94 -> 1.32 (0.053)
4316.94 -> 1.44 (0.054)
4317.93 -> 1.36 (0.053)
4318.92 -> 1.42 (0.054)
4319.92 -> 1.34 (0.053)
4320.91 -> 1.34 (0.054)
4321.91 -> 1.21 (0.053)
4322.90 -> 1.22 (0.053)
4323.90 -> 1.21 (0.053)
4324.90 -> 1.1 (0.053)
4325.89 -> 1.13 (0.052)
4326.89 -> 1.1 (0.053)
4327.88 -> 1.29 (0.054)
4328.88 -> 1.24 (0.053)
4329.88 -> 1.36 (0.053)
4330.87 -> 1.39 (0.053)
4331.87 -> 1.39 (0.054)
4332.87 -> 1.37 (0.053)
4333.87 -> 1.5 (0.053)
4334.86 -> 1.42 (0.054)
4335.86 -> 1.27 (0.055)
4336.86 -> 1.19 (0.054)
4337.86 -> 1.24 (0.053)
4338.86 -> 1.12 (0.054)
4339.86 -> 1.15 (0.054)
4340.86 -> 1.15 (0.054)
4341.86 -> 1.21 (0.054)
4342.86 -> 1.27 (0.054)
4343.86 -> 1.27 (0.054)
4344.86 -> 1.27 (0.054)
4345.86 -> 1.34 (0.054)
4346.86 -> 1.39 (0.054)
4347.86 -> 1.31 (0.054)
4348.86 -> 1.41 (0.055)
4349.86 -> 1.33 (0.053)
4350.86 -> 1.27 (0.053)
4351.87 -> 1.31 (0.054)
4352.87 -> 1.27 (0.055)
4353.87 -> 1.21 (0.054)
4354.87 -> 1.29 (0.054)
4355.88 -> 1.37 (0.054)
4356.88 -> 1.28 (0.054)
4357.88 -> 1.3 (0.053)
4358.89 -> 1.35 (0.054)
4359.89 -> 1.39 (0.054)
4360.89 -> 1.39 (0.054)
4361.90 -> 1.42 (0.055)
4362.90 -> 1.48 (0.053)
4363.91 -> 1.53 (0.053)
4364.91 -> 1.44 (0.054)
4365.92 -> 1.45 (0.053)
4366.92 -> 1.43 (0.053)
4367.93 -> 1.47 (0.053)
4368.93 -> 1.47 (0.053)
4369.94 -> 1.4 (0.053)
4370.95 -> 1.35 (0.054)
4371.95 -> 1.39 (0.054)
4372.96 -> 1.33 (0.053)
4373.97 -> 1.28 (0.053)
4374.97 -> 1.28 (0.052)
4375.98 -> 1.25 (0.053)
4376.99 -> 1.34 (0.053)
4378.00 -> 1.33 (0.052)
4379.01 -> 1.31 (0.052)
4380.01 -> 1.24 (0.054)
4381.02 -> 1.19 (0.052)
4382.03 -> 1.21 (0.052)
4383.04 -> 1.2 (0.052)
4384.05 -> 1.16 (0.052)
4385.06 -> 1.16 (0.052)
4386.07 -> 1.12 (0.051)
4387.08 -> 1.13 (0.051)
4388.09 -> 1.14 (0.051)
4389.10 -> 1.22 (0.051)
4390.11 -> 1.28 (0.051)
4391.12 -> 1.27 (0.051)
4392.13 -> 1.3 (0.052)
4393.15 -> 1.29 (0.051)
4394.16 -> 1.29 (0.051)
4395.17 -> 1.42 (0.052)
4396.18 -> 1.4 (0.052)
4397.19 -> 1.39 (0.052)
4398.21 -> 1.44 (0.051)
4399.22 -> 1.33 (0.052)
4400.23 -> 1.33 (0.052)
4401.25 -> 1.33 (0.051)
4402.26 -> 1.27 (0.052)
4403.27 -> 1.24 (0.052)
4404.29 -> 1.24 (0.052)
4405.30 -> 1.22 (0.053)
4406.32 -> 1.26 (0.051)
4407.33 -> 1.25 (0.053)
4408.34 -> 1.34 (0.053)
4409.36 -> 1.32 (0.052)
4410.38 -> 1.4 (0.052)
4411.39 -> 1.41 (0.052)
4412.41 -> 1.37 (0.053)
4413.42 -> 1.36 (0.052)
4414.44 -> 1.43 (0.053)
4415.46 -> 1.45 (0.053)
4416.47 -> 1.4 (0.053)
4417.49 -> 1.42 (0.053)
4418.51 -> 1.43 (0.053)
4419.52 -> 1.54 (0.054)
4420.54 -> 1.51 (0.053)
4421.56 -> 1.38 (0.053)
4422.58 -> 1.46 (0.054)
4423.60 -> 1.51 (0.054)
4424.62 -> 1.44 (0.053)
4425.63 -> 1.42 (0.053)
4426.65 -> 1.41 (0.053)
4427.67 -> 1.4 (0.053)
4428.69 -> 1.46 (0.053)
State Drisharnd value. -0.10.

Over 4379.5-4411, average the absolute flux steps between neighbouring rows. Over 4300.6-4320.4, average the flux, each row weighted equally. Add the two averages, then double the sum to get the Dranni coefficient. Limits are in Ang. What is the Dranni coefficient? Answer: 2.15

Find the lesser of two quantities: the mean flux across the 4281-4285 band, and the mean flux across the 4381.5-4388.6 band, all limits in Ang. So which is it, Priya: 1.16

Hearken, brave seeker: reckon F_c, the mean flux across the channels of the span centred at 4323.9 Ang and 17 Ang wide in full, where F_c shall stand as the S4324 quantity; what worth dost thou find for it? 1.29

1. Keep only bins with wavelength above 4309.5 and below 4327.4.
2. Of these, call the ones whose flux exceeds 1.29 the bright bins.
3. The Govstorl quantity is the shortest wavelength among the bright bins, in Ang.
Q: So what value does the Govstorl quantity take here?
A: 4315.94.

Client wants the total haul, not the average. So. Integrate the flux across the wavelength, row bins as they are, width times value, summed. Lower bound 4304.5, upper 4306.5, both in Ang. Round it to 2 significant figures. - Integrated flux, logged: 1.6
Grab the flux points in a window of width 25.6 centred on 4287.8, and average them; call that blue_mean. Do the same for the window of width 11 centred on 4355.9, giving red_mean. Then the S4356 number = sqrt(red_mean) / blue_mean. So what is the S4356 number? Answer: 1.0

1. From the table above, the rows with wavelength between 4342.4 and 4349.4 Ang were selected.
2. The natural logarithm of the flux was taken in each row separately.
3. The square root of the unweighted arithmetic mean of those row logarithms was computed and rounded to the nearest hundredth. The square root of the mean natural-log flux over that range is 0.53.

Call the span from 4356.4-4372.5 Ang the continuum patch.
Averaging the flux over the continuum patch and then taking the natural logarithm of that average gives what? 0.34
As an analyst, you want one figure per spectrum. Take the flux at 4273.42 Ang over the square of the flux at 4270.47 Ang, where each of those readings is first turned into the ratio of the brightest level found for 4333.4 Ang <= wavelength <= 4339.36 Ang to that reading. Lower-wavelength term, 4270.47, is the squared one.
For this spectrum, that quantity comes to 1.0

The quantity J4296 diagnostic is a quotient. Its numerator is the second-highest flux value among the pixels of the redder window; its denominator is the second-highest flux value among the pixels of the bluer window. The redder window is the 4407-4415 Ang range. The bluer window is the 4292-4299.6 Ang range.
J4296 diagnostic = 1.28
